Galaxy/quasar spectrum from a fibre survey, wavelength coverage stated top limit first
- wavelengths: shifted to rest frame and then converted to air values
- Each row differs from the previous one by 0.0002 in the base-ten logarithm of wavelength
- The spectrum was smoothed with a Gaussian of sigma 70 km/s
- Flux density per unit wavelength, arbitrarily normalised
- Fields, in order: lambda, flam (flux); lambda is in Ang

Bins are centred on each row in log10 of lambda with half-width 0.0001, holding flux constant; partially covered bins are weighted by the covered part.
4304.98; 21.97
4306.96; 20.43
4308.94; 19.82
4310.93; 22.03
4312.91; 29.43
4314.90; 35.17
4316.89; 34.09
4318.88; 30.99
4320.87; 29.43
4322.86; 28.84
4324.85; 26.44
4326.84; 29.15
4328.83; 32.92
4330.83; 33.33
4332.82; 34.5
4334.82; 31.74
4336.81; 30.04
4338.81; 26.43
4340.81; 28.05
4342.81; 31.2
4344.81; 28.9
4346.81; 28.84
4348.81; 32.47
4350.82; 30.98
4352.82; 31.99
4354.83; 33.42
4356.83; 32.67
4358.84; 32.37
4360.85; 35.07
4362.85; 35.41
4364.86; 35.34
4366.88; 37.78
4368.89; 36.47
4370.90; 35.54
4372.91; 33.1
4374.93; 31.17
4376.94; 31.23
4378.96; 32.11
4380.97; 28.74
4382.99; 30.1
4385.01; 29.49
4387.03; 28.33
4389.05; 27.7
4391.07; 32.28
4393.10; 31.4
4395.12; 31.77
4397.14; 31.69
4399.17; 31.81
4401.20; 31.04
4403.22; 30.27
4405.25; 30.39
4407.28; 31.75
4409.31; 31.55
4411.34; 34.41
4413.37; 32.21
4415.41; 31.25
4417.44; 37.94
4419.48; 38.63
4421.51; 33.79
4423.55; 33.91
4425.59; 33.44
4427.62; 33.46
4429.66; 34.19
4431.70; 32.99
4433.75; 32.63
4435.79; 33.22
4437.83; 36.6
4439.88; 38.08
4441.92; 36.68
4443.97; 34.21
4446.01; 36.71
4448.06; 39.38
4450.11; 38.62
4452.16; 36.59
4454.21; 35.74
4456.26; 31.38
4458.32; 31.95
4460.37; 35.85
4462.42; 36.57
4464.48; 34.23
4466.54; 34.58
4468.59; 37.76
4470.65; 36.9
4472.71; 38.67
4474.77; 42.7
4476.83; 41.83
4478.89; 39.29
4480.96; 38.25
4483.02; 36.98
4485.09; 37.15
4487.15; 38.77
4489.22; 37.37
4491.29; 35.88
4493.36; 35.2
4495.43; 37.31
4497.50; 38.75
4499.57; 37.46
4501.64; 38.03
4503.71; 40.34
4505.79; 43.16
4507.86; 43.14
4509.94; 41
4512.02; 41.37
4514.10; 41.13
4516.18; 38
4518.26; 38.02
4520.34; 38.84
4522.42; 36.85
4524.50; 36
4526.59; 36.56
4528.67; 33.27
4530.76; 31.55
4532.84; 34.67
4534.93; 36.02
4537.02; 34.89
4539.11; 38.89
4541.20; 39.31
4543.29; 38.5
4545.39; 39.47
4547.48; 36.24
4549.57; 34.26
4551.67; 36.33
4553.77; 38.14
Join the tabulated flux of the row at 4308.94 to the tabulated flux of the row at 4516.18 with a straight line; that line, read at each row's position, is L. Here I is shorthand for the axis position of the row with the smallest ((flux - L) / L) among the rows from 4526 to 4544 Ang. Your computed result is 4530.76 Ang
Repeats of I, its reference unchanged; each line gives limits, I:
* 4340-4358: 4340.81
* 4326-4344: 4338.81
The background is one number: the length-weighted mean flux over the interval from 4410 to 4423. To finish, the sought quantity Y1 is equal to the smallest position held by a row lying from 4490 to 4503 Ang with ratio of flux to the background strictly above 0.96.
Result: 4491.29 Ang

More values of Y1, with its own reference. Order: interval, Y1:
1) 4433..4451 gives 4435.79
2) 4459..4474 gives 4460.37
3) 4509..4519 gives 4509.94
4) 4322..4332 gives 4330.83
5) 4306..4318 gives 4314.90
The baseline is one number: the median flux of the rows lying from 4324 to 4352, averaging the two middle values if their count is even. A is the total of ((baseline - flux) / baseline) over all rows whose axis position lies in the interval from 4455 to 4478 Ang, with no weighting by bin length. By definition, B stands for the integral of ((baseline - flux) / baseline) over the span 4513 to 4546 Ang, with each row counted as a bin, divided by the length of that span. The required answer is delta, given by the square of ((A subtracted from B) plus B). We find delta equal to 3.1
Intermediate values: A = -2.2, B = -0.21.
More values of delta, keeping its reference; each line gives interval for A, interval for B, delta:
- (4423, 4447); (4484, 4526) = 1.2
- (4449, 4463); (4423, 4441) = 0.7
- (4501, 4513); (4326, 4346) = 4.4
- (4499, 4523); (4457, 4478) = 10.3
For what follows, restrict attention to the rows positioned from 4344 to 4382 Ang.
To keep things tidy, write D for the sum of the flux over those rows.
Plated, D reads 624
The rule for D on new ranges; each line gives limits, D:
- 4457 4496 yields 707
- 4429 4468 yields 670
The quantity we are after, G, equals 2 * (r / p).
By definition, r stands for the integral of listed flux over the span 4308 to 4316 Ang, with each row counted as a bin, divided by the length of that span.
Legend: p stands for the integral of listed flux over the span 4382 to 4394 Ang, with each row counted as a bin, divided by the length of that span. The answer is 1.8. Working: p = 30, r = 26.7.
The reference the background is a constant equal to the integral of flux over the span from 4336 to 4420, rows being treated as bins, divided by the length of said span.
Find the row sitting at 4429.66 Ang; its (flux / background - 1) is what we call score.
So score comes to 0.07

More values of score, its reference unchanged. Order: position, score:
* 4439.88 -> 0.19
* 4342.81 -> -0.02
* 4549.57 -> 0.07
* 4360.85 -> 0.10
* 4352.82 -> 0.00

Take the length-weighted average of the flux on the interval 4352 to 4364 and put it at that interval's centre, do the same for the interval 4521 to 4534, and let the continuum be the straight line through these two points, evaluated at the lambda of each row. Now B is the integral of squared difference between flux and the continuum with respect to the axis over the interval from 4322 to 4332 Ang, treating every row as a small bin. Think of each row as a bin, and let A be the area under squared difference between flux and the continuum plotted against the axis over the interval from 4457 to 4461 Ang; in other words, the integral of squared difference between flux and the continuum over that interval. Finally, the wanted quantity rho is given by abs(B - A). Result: 145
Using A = 18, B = 164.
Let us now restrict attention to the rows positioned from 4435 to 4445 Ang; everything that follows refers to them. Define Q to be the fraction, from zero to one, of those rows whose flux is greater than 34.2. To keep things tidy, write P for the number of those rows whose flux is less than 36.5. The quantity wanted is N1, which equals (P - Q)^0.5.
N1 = 1.1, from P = 2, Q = 0.8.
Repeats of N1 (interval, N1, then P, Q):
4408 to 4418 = 1.9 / 4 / 0.4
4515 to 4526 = 0.0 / 1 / 1.0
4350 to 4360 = 2.2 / 5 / 0.0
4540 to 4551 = 1.0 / 2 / 1.0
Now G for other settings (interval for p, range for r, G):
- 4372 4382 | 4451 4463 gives 2.2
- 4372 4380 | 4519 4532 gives 2.2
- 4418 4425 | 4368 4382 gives 1.8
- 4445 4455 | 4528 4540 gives 1.9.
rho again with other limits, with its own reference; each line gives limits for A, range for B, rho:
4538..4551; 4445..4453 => 25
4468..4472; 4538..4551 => 102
